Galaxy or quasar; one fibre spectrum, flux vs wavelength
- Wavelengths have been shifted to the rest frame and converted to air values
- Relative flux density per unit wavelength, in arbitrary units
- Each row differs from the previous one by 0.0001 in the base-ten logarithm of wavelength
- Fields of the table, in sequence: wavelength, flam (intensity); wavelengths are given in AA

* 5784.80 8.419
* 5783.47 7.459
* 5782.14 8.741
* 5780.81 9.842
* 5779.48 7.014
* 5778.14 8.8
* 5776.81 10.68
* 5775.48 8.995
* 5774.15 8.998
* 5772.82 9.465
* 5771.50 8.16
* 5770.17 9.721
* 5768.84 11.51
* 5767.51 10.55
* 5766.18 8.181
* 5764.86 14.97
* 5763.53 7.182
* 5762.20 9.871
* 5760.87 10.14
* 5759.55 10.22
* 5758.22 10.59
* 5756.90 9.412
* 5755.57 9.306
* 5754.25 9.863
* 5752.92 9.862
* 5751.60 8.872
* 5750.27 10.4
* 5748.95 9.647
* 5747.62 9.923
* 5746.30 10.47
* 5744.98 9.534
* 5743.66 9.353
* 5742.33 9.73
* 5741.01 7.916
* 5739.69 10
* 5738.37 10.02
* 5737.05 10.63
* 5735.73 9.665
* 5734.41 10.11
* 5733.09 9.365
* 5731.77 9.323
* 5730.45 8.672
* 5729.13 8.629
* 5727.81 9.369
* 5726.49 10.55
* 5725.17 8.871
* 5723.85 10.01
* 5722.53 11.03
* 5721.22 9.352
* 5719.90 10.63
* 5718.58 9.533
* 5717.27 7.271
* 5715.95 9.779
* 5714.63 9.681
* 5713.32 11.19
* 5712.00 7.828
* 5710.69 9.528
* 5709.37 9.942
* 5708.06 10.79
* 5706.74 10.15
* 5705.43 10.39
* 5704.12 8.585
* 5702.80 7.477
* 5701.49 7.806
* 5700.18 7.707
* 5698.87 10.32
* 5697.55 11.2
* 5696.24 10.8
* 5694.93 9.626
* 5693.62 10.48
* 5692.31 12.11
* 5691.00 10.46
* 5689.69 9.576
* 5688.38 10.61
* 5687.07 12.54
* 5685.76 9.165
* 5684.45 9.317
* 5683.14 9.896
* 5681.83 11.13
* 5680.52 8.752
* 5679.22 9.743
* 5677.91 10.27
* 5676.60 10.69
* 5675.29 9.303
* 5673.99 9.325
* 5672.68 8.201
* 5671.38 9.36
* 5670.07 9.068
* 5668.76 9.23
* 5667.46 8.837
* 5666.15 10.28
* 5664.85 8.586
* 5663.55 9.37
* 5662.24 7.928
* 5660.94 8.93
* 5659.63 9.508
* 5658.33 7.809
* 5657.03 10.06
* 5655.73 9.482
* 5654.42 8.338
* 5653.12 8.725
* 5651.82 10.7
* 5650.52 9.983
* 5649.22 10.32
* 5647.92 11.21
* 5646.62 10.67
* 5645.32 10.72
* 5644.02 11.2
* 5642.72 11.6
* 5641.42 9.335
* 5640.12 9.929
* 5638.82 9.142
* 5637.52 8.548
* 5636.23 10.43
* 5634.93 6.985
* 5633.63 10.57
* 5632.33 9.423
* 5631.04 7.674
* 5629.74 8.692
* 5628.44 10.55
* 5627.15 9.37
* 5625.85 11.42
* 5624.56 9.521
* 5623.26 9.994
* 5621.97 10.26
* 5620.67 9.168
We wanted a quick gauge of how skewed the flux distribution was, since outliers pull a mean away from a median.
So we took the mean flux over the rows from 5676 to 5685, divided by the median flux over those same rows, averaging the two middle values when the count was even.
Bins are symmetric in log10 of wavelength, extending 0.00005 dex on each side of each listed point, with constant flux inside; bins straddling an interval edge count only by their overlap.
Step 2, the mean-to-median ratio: 1.01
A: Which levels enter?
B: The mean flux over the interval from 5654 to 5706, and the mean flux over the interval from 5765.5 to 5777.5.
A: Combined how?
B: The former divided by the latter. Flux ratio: 1.00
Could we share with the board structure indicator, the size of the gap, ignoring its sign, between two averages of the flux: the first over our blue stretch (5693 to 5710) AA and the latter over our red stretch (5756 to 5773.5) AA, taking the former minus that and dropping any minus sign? 0.4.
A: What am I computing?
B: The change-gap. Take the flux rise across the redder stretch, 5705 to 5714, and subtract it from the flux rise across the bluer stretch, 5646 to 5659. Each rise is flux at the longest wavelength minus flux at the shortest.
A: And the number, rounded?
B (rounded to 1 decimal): -3.7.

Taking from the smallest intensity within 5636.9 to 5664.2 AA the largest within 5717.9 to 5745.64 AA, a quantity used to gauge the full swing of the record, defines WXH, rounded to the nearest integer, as -3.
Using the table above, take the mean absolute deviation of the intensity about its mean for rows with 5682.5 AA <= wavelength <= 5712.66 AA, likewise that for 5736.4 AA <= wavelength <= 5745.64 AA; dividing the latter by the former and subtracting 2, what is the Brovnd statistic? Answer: -1.44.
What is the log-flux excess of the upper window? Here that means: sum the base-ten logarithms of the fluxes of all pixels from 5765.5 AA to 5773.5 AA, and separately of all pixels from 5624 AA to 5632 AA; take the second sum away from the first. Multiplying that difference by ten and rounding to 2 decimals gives 0.17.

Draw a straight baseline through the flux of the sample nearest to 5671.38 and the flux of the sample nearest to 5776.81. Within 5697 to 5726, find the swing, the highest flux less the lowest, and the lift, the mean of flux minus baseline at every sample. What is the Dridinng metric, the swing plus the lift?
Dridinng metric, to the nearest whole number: 4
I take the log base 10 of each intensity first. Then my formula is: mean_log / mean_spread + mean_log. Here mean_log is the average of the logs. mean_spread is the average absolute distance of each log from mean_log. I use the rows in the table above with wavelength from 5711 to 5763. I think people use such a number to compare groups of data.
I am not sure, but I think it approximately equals 36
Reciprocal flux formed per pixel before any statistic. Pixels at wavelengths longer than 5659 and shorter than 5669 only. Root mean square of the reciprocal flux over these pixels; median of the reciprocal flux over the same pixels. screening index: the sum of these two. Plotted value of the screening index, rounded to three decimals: 0.221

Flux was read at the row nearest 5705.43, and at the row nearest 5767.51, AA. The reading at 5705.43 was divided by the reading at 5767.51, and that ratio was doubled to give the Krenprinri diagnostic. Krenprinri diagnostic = 2.0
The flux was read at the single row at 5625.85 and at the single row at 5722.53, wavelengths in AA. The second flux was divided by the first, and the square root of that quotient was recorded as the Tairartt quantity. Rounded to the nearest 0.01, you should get 0.98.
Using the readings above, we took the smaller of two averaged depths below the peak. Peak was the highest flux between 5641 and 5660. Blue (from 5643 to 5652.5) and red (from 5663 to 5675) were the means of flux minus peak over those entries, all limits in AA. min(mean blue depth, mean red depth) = -2.46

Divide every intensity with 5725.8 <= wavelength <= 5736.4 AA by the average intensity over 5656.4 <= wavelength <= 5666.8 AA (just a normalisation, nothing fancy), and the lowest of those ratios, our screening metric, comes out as 0.95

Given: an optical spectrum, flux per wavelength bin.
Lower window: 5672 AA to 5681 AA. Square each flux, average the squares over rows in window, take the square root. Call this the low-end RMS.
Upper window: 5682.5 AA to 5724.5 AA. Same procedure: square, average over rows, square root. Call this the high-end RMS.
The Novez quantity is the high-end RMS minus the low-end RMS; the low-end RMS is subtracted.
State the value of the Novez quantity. 0.4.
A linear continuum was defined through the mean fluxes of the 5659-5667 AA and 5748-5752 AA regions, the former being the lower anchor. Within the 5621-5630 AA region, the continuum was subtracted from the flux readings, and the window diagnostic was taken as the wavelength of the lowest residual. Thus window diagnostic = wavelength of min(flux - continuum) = 5629.74 AA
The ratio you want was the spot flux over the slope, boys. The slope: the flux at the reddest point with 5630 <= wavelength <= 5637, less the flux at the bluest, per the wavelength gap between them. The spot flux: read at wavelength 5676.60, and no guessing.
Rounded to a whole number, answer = 20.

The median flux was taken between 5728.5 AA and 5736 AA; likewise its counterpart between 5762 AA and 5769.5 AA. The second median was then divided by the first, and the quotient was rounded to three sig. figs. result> 1.09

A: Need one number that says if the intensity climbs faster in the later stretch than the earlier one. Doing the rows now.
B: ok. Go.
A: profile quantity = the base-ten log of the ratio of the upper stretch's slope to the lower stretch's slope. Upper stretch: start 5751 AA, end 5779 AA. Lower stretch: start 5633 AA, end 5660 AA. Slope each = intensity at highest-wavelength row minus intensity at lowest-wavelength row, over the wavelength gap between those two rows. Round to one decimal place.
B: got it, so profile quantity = -1.2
